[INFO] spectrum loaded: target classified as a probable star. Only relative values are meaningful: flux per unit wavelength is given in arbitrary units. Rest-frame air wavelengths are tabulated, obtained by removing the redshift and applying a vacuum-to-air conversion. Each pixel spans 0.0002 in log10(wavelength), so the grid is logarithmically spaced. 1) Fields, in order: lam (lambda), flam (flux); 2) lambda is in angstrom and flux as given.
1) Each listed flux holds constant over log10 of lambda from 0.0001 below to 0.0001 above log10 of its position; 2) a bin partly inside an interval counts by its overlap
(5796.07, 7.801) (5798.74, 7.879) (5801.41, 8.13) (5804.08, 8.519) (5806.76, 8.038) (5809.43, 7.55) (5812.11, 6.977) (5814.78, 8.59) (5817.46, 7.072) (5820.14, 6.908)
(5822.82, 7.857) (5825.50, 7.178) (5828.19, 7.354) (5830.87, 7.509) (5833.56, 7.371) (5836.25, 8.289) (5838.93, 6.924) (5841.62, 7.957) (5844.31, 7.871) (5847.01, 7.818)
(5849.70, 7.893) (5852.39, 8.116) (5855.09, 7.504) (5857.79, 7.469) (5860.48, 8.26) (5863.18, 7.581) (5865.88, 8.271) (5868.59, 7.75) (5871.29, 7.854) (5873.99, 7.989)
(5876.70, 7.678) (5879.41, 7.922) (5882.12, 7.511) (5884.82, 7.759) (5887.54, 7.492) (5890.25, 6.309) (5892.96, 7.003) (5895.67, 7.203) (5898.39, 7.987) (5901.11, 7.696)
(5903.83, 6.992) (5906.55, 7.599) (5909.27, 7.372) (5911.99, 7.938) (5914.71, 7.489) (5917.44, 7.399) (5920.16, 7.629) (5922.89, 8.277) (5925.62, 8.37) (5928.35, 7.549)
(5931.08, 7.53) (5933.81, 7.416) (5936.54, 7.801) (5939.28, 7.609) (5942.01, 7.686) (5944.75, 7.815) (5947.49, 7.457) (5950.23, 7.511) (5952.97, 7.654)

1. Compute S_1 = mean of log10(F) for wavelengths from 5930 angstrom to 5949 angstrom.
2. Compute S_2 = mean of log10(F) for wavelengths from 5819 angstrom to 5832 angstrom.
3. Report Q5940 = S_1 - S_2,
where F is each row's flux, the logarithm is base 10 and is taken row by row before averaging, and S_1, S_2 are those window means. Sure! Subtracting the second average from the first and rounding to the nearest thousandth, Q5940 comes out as 0.015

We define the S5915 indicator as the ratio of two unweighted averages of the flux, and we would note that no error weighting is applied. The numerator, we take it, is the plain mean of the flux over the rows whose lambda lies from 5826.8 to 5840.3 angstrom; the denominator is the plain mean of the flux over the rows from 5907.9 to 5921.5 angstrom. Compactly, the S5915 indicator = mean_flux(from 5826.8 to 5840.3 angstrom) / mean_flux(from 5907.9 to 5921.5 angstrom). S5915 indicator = 0.99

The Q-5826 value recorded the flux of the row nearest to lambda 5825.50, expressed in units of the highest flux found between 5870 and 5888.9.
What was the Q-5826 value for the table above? 0.898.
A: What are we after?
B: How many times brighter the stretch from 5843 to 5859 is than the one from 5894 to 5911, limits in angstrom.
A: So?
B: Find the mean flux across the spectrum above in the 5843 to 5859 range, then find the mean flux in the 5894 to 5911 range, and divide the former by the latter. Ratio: 1.04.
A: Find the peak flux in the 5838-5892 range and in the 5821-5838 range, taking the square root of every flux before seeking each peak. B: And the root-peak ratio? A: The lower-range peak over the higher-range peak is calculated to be 1.00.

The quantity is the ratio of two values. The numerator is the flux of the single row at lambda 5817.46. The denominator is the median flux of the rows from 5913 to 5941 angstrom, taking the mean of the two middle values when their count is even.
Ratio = 0.93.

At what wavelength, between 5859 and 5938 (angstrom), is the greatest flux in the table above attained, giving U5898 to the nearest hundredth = 5925.62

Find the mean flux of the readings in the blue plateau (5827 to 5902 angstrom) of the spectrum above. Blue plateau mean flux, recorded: 7.66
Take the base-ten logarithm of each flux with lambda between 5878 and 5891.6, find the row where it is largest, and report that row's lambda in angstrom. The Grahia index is 5879.41 angstrom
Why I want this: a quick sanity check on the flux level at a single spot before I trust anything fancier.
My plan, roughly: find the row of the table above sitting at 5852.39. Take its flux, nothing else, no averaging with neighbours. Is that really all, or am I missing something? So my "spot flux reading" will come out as 8.116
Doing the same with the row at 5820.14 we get 6.908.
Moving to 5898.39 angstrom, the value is 7.987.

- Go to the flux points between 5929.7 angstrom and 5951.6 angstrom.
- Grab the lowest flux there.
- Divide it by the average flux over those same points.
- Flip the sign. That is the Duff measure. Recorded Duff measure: -0.98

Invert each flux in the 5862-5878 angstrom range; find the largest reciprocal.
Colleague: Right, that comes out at 0.132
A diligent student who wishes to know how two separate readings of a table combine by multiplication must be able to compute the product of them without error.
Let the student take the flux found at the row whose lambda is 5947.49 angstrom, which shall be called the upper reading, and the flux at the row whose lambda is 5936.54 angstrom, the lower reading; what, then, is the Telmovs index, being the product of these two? 58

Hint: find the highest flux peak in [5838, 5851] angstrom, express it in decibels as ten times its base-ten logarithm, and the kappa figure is 9.01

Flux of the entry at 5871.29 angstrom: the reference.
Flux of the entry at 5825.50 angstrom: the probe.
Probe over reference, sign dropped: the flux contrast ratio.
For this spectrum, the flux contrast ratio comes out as 0.91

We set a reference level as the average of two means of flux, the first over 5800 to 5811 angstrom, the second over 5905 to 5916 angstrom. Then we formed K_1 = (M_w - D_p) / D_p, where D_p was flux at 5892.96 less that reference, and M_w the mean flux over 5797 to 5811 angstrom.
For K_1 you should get -11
